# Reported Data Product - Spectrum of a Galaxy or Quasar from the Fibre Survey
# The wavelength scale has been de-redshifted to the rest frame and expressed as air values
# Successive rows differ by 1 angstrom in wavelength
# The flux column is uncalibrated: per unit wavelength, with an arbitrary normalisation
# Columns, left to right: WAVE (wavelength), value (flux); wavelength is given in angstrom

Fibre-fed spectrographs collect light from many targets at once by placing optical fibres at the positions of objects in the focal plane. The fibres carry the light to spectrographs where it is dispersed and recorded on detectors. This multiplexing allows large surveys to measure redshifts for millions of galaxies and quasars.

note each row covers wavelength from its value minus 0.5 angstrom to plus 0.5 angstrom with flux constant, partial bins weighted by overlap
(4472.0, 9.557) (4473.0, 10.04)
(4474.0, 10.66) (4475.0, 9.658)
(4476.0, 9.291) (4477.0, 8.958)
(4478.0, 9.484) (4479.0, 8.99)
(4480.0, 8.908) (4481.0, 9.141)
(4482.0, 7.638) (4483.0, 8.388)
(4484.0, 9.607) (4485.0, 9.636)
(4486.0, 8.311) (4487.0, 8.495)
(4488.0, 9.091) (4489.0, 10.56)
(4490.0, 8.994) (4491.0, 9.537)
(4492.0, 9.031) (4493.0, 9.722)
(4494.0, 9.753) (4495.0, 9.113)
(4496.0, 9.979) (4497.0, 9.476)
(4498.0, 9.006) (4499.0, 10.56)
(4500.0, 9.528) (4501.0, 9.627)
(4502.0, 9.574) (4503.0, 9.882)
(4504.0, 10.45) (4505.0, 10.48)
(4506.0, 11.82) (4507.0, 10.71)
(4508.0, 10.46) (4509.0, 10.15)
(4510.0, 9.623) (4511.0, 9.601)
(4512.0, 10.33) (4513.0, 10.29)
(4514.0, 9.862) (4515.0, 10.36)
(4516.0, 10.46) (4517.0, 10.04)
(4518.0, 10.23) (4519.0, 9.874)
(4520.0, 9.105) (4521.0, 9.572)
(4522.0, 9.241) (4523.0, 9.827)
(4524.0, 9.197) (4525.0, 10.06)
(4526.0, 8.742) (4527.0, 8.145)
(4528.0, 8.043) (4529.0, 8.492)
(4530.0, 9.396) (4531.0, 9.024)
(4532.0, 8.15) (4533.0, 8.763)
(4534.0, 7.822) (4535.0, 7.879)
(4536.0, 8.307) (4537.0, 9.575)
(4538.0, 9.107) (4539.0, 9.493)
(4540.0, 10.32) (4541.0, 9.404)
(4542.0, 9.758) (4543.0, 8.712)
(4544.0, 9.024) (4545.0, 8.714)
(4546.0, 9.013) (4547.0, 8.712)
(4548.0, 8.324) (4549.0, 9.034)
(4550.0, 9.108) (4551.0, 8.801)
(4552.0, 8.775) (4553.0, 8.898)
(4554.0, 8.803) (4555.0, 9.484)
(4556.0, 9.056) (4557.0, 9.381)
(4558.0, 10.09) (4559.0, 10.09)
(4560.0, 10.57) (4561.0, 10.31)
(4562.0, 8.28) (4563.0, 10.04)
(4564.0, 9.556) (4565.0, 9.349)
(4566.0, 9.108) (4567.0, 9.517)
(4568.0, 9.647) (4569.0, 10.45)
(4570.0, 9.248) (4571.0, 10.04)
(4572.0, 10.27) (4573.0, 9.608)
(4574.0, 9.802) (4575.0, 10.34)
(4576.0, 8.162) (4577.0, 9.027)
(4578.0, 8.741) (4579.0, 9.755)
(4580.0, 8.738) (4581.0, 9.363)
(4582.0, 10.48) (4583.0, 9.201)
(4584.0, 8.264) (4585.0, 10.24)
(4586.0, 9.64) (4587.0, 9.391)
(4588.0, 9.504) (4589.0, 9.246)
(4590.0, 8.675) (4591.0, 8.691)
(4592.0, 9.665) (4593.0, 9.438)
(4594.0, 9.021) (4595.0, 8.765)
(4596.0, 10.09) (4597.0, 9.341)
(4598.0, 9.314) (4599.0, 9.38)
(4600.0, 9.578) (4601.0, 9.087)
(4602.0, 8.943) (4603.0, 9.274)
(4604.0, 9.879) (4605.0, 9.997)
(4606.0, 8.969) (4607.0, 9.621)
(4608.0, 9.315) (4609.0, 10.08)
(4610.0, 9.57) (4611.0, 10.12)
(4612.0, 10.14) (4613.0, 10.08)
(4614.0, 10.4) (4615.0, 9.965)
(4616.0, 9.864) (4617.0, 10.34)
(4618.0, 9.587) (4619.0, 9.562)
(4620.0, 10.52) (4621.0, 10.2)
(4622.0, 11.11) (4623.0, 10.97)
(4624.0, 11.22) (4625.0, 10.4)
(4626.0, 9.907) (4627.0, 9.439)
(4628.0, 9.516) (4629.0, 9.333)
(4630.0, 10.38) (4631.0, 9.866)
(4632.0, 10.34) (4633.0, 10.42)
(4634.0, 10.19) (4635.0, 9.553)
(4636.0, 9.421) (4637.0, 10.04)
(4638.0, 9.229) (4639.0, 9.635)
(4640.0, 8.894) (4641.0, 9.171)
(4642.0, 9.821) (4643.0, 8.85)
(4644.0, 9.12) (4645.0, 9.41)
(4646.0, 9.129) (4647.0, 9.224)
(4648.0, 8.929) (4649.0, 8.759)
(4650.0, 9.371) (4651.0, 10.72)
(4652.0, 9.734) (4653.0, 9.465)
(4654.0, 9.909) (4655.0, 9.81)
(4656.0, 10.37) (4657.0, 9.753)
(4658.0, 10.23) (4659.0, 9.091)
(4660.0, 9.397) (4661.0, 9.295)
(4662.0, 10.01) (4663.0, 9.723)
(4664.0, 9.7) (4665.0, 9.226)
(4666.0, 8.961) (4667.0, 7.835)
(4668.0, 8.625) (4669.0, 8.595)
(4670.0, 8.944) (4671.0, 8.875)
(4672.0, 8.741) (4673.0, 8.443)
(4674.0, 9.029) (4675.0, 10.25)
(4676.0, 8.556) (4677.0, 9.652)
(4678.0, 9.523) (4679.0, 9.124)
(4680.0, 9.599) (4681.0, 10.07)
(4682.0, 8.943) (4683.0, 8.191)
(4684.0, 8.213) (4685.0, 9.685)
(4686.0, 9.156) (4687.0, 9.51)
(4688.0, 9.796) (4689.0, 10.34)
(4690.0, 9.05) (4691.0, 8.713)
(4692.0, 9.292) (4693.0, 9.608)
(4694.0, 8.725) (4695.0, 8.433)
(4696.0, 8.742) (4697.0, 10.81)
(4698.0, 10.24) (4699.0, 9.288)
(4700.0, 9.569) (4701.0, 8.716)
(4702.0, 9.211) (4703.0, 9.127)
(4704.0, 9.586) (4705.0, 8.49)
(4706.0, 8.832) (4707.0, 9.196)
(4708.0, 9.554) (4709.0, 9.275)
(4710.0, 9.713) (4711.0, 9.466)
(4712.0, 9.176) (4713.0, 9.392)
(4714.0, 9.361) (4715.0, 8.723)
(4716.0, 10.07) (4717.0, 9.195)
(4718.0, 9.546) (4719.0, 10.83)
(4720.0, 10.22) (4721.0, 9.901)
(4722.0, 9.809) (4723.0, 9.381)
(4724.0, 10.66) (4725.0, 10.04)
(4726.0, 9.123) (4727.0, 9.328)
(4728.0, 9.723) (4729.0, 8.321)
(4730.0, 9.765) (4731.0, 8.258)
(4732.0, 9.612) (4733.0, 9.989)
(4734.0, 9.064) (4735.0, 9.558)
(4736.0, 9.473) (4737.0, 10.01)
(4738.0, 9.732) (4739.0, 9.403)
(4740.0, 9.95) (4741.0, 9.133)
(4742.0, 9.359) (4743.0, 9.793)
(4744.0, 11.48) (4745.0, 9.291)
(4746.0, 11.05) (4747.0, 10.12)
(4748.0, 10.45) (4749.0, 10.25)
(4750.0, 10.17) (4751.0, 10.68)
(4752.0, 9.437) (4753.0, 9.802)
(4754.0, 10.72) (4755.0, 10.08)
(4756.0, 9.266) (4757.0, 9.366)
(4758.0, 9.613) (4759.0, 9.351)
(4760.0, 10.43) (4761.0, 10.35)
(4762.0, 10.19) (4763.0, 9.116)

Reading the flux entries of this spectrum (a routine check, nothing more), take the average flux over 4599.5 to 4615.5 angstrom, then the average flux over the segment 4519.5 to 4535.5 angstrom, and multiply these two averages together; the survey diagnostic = 86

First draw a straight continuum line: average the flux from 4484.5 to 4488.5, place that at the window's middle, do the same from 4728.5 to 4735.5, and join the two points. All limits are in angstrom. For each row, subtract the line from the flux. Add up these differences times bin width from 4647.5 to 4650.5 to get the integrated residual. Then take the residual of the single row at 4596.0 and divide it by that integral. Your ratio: -3.9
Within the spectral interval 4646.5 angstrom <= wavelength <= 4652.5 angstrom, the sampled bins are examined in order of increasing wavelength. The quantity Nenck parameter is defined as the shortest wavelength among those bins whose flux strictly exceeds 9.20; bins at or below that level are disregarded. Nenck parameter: 4647.0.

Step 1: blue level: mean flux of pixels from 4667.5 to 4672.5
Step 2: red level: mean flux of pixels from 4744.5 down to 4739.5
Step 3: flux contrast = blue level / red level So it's 0.88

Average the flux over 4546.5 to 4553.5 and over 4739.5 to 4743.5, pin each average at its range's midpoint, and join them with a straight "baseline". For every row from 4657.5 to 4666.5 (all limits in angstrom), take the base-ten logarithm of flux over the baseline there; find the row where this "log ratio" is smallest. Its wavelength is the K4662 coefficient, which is 4666.0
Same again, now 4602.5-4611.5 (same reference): 4606.0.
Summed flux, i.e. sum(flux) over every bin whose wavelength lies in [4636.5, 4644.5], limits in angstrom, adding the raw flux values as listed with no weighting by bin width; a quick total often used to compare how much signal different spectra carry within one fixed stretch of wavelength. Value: 74.8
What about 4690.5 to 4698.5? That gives 74.6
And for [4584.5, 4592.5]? 75.1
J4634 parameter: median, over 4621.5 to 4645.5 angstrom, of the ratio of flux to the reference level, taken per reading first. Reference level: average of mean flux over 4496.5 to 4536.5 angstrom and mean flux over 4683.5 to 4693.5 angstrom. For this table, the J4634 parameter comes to 1.03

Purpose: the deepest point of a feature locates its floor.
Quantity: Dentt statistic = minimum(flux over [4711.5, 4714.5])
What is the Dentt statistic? 9.176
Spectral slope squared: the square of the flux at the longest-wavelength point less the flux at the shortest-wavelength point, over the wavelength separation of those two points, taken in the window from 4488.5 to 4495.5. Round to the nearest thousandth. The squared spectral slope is 0.058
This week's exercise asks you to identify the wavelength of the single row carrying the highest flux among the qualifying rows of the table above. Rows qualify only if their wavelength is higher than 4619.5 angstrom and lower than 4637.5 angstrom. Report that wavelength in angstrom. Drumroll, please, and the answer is 4624.0 angstrom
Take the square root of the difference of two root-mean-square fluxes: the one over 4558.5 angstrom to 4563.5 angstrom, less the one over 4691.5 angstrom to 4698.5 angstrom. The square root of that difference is 0.67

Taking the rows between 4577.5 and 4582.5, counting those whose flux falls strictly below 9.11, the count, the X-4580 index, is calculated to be 2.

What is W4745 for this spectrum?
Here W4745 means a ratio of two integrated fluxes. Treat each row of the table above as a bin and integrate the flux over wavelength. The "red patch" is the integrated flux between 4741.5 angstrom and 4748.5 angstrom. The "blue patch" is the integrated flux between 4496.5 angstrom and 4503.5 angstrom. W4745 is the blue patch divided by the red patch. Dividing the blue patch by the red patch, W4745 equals 0.95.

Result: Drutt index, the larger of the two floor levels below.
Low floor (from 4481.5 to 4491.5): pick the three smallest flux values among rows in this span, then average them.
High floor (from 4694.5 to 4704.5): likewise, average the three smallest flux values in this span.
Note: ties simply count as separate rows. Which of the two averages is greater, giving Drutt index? 8.6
